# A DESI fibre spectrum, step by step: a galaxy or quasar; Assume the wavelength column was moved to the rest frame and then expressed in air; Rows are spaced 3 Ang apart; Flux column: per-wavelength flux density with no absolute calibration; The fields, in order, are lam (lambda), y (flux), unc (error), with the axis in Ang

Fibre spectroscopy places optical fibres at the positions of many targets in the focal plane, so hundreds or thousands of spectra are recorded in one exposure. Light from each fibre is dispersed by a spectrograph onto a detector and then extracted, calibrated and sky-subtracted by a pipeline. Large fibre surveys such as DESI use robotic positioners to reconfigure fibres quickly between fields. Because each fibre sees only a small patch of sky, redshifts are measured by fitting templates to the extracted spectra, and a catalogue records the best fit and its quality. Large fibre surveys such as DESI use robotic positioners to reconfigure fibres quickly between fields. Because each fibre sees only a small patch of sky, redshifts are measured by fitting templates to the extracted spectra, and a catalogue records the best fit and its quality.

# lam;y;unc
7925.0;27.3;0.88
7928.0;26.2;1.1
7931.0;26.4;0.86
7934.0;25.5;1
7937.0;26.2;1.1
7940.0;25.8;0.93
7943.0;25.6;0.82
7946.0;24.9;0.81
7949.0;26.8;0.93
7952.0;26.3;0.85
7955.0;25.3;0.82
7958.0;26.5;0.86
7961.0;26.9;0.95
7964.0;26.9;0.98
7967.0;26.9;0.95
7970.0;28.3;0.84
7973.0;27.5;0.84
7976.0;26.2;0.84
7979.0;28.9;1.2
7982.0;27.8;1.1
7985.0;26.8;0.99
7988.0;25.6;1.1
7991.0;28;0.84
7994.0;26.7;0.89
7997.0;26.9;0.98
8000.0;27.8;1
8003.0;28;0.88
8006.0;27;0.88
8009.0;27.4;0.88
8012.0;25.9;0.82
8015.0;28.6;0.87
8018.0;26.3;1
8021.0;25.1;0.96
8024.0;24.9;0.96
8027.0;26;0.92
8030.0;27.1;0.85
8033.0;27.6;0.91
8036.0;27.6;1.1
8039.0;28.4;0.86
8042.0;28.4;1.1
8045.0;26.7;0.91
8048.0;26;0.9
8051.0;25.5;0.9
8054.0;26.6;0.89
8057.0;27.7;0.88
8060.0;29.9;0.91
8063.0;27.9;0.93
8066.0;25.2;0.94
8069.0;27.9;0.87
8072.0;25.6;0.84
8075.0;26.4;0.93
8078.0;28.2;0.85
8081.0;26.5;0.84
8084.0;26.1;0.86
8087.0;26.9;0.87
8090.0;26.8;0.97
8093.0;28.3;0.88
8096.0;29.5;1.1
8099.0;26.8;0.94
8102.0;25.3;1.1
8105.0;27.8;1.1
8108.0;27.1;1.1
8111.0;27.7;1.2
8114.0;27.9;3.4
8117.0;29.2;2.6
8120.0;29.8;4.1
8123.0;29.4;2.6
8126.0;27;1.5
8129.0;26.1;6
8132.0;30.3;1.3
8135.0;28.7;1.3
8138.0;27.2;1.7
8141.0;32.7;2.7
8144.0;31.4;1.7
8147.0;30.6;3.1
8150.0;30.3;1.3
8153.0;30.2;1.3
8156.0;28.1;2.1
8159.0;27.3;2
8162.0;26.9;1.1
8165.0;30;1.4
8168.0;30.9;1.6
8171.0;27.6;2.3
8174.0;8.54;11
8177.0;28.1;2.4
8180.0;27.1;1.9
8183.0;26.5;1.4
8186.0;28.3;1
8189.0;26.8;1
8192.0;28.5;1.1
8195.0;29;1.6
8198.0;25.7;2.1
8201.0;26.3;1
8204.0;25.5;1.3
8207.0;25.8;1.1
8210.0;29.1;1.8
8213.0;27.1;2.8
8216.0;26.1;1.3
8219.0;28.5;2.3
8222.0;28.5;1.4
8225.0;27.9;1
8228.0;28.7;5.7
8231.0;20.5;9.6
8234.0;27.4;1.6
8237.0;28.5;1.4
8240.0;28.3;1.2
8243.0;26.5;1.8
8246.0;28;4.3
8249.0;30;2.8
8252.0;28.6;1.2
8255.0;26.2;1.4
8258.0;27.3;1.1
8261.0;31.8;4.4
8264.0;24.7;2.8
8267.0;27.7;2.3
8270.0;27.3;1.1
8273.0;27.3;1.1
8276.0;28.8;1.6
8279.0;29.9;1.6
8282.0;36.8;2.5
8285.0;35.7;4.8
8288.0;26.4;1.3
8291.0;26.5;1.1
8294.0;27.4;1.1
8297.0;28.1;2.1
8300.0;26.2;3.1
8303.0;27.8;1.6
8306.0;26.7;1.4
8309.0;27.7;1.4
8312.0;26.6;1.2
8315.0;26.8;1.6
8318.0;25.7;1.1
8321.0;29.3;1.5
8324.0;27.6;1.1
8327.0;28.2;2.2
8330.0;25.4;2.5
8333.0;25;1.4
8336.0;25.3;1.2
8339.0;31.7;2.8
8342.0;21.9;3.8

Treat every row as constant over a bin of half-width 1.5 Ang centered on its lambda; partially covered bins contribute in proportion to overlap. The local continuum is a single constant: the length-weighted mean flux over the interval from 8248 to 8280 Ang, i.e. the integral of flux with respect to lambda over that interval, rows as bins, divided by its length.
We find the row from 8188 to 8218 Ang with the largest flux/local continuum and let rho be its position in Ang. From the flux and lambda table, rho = 8210.0 Ang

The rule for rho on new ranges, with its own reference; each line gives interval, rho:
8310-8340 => 8339.0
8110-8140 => 8132.0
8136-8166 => 8141.0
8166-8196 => 8168.0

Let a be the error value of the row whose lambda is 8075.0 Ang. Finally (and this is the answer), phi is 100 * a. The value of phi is 93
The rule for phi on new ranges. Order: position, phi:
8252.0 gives 120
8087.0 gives 87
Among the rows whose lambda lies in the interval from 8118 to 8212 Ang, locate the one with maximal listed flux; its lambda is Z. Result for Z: 8141.0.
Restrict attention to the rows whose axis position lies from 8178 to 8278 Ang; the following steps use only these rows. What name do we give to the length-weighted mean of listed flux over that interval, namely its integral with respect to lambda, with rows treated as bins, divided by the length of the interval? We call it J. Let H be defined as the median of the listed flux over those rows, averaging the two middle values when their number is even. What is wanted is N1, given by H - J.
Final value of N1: -0.02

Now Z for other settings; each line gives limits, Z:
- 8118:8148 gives 8141.0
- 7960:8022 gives 7979.0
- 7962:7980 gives 7979.0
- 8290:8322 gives 8321.0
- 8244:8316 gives 8282.0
